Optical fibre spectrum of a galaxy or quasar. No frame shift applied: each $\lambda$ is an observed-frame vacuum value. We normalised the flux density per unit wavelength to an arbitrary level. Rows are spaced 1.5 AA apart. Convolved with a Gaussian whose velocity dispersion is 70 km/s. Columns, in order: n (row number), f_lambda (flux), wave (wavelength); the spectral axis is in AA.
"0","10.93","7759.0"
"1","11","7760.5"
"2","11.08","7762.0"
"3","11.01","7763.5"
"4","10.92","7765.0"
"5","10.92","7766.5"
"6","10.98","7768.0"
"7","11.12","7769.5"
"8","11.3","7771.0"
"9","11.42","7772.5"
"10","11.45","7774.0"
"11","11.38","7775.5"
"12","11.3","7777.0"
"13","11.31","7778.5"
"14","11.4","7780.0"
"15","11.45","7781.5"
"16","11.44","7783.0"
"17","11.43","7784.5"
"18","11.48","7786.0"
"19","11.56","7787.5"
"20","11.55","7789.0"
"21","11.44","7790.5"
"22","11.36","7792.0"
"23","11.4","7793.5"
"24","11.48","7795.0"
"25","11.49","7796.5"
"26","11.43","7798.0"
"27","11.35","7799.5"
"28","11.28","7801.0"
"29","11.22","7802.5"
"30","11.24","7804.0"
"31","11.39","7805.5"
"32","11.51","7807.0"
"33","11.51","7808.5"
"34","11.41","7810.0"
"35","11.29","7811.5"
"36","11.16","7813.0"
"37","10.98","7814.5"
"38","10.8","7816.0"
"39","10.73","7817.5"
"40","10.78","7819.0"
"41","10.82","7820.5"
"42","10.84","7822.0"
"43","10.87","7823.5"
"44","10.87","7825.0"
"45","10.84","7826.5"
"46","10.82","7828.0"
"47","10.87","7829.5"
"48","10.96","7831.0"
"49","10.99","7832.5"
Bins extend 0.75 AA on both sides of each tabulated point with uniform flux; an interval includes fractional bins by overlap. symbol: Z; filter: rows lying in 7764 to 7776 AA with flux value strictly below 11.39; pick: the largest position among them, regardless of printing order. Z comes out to 7775.5 AA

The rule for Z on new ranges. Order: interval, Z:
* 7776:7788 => 7778.5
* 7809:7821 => 7820.5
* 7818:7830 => 7829.5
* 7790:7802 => 7801.0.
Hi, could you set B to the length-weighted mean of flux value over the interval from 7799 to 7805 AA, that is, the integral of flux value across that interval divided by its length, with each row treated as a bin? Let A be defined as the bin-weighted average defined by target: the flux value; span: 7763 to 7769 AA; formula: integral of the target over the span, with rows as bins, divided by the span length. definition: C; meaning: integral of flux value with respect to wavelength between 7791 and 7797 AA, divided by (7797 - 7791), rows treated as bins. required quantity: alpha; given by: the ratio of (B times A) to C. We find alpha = 10.81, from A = 10.96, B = 11.3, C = 11.4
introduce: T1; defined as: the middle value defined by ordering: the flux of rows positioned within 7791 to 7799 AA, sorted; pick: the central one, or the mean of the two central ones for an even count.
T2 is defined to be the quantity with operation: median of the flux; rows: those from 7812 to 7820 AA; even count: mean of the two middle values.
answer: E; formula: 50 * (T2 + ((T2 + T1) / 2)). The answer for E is 1096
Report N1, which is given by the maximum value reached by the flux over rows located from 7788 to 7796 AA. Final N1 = 11.55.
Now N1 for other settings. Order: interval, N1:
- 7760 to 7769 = 11.08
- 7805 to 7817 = 11.51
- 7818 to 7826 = 10.87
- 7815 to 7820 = 10.8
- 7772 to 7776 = 11.45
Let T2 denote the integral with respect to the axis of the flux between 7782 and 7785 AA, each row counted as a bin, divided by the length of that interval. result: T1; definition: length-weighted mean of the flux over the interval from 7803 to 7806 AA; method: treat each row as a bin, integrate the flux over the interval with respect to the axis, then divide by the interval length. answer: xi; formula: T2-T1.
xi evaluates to 0.14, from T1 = 11.3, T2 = 11.4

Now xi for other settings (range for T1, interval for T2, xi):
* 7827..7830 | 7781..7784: 0.60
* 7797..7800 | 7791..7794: -0.02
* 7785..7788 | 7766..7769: -0.54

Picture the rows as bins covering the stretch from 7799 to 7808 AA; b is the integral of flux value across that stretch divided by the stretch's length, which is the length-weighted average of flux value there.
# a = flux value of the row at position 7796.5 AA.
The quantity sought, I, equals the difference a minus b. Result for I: 0.2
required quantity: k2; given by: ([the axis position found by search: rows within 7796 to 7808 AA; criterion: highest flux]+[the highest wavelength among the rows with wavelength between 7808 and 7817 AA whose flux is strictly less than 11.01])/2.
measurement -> 7811.5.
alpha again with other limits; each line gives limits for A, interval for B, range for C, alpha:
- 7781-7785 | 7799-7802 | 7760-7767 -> 11.77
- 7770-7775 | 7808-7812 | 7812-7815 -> 11.69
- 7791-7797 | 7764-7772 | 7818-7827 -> 11.67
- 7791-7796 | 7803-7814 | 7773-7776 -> 11.35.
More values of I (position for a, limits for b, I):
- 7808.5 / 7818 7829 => 0.7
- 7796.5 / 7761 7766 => 0.5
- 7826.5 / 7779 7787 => -0.6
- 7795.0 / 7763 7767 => 0.5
